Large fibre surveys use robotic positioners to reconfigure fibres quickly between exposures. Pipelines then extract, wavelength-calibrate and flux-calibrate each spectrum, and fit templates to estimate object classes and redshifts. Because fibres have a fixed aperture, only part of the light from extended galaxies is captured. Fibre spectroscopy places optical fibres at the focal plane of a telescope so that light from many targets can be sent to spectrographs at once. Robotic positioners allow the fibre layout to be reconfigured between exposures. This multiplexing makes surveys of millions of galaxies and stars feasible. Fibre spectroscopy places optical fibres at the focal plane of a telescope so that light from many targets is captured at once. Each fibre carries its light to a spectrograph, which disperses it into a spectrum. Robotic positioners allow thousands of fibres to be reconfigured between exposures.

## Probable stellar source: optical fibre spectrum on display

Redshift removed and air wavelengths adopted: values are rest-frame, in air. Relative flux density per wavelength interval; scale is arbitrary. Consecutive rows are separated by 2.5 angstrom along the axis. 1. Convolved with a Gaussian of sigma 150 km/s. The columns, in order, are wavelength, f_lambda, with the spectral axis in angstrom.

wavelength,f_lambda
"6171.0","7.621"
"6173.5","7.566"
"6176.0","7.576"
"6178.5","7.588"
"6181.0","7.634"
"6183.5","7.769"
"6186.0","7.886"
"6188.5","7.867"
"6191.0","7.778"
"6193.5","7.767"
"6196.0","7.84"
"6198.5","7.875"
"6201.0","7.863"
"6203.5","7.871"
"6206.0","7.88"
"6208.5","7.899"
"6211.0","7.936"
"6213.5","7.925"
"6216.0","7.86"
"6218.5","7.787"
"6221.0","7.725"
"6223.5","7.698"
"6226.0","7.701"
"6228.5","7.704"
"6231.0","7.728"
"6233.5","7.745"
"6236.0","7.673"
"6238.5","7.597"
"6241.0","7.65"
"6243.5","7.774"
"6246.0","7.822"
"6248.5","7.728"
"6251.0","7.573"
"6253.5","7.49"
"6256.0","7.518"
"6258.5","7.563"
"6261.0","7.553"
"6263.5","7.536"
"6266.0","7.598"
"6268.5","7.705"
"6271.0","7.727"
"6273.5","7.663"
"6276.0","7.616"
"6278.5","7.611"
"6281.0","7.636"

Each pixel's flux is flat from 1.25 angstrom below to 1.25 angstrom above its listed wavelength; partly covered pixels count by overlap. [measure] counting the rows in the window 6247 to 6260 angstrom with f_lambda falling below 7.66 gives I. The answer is 4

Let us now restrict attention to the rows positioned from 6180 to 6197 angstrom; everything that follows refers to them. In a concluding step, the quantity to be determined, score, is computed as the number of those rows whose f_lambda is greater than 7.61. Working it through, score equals 7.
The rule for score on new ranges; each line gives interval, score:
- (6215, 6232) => 7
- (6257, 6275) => 3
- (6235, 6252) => 5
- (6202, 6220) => 7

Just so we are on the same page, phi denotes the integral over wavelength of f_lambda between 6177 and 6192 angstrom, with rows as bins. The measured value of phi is 116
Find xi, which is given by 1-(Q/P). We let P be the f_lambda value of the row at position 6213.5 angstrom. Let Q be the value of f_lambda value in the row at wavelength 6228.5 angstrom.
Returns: 0.028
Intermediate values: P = 7.925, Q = 7.704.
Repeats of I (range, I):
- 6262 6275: 2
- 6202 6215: 0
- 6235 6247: 2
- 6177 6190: 2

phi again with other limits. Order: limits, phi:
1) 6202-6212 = 79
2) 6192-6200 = 63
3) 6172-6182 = 76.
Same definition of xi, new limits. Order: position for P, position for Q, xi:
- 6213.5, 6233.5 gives 0.023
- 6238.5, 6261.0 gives 0.006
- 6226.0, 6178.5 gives 0.015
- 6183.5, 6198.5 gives -0.014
